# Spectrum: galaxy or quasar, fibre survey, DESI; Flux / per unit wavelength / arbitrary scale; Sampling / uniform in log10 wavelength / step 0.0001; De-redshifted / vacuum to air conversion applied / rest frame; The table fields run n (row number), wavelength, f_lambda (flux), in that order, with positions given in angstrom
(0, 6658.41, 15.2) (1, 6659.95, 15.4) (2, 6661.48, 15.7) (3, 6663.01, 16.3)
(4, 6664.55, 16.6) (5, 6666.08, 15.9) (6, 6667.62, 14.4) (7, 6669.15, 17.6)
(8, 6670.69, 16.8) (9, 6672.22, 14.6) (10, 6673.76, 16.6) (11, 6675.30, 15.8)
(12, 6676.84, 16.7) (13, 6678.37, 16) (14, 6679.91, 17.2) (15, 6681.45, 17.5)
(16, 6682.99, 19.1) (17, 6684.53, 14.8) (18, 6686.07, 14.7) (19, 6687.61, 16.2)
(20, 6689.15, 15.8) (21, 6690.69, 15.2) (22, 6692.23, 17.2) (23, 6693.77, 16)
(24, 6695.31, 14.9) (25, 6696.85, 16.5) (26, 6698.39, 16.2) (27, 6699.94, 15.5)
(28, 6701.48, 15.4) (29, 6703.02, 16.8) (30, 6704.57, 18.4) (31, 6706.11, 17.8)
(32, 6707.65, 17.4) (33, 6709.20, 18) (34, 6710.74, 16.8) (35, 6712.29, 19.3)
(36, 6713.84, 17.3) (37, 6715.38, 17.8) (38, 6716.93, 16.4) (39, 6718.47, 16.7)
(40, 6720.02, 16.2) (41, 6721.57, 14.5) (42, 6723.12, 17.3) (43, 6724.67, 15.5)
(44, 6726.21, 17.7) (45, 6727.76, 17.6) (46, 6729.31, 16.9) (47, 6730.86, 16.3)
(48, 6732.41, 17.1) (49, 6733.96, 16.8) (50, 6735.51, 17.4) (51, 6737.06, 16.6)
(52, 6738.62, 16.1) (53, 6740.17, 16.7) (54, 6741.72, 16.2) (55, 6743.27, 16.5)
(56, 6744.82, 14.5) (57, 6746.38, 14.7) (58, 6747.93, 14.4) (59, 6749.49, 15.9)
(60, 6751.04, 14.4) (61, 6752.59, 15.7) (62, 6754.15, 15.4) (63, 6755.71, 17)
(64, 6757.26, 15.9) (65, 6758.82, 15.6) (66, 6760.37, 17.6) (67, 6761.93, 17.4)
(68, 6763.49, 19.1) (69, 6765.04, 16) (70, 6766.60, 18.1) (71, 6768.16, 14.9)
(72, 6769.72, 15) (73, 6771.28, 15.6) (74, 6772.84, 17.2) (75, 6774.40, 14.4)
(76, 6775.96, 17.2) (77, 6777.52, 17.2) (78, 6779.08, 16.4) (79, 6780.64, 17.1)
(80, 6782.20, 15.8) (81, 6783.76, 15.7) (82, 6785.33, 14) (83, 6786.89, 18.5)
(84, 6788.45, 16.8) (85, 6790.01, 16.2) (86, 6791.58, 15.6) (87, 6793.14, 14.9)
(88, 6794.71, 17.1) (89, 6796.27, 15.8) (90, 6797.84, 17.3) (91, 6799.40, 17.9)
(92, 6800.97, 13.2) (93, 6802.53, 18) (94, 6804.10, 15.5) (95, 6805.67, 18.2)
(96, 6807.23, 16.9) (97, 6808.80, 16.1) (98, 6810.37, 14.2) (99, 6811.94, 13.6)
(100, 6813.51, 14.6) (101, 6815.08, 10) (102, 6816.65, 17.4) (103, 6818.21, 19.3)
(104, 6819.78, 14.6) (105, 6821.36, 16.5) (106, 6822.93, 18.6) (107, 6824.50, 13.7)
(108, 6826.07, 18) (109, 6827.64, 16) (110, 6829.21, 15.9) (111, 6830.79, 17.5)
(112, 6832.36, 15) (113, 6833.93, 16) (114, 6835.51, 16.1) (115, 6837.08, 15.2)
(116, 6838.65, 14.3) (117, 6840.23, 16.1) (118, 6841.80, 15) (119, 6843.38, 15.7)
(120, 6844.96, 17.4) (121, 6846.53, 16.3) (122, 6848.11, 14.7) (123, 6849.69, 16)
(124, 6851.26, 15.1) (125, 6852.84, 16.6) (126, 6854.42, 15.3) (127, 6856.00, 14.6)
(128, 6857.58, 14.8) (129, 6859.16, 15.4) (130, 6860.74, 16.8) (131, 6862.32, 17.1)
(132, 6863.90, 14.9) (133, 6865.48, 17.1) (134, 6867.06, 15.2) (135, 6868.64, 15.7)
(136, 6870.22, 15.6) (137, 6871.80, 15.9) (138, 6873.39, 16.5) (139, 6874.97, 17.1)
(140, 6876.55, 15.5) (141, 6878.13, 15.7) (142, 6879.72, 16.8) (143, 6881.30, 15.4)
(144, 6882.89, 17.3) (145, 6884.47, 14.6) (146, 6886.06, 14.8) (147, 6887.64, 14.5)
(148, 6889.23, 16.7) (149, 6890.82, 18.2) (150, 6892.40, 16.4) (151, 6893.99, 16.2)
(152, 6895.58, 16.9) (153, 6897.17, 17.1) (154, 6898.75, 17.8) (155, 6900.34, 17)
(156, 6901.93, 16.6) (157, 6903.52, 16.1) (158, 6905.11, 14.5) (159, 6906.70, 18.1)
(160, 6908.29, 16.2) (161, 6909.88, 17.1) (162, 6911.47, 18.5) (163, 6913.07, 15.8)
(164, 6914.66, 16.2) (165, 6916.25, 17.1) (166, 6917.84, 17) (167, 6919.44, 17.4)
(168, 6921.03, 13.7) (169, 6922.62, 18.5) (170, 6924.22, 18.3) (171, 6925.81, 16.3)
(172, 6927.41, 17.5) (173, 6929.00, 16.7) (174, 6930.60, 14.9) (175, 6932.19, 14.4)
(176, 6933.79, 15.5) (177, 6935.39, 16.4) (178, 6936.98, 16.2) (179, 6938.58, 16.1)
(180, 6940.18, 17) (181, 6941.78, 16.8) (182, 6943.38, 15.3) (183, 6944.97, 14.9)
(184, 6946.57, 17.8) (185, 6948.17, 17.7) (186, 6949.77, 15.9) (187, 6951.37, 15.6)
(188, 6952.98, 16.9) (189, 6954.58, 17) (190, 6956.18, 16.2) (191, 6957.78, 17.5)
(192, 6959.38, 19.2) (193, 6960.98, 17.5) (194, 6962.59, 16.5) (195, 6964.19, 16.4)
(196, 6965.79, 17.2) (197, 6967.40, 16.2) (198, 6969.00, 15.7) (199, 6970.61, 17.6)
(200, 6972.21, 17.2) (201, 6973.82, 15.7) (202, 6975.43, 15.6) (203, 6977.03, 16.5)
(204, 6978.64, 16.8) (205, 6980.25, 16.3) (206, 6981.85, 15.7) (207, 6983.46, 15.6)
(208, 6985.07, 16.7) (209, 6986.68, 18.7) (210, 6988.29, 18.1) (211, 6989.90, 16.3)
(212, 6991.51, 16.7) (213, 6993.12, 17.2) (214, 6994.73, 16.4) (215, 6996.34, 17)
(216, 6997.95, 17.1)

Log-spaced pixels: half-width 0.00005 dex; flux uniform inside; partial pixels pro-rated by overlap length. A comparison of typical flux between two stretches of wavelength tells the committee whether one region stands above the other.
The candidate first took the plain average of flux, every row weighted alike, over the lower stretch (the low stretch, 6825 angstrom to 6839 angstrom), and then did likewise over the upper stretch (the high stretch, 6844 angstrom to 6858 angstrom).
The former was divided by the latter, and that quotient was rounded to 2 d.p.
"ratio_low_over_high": 1.02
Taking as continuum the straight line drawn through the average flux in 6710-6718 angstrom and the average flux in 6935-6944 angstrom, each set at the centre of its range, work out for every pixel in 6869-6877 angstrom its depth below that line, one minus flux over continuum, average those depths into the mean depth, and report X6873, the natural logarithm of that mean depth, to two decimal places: -3.43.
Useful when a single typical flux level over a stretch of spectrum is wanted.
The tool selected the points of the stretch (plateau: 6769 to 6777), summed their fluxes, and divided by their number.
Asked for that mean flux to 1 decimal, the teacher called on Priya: 15.9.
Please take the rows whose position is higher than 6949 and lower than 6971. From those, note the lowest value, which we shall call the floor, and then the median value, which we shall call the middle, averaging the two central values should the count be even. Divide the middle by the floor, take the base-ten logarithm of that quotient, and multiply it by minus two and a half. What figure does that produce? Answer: -0.07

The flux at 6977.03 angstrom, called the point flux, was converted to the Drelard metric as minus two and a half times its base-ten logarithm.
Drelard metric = -3.04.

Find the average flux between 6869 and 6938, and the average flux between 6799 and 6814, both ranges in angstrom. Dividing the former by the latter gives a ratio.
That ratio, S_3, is 1.04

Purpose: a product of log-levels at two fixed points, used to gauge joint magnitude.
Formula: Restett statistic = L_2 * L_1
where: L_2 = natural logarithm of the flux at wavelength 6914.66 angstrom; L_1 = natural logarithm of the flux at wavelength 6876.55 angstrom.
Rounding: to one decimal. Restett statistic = 7.6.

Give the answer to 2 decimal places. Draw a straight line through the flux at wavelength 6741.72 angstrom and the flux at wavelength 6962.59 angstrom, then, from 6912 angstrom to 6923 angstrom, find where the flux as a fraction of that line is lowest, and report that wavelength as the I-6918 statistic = 6921.03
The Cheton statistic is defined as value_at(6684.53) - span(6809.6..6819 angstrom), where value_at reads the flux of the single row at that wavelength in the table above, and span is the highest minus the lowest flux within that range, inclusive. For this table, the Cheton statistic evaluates 5.5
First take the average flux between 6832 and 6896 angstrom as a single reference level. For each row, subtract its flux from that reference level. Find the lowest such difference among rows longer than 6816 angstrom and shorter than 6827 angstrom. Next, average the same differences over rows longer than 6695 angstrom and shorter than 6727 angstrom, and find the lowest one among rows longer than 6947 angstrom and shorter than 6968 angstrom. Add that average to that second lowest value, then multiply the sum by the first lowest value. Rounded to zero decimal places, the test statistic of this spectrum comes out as 15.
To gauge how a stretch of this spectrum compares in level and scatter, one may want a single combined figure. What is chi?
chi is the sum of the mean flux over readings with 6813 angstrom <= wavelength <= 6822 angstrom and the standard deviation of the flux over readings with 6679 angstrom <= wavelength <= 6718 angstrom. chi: 16.7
